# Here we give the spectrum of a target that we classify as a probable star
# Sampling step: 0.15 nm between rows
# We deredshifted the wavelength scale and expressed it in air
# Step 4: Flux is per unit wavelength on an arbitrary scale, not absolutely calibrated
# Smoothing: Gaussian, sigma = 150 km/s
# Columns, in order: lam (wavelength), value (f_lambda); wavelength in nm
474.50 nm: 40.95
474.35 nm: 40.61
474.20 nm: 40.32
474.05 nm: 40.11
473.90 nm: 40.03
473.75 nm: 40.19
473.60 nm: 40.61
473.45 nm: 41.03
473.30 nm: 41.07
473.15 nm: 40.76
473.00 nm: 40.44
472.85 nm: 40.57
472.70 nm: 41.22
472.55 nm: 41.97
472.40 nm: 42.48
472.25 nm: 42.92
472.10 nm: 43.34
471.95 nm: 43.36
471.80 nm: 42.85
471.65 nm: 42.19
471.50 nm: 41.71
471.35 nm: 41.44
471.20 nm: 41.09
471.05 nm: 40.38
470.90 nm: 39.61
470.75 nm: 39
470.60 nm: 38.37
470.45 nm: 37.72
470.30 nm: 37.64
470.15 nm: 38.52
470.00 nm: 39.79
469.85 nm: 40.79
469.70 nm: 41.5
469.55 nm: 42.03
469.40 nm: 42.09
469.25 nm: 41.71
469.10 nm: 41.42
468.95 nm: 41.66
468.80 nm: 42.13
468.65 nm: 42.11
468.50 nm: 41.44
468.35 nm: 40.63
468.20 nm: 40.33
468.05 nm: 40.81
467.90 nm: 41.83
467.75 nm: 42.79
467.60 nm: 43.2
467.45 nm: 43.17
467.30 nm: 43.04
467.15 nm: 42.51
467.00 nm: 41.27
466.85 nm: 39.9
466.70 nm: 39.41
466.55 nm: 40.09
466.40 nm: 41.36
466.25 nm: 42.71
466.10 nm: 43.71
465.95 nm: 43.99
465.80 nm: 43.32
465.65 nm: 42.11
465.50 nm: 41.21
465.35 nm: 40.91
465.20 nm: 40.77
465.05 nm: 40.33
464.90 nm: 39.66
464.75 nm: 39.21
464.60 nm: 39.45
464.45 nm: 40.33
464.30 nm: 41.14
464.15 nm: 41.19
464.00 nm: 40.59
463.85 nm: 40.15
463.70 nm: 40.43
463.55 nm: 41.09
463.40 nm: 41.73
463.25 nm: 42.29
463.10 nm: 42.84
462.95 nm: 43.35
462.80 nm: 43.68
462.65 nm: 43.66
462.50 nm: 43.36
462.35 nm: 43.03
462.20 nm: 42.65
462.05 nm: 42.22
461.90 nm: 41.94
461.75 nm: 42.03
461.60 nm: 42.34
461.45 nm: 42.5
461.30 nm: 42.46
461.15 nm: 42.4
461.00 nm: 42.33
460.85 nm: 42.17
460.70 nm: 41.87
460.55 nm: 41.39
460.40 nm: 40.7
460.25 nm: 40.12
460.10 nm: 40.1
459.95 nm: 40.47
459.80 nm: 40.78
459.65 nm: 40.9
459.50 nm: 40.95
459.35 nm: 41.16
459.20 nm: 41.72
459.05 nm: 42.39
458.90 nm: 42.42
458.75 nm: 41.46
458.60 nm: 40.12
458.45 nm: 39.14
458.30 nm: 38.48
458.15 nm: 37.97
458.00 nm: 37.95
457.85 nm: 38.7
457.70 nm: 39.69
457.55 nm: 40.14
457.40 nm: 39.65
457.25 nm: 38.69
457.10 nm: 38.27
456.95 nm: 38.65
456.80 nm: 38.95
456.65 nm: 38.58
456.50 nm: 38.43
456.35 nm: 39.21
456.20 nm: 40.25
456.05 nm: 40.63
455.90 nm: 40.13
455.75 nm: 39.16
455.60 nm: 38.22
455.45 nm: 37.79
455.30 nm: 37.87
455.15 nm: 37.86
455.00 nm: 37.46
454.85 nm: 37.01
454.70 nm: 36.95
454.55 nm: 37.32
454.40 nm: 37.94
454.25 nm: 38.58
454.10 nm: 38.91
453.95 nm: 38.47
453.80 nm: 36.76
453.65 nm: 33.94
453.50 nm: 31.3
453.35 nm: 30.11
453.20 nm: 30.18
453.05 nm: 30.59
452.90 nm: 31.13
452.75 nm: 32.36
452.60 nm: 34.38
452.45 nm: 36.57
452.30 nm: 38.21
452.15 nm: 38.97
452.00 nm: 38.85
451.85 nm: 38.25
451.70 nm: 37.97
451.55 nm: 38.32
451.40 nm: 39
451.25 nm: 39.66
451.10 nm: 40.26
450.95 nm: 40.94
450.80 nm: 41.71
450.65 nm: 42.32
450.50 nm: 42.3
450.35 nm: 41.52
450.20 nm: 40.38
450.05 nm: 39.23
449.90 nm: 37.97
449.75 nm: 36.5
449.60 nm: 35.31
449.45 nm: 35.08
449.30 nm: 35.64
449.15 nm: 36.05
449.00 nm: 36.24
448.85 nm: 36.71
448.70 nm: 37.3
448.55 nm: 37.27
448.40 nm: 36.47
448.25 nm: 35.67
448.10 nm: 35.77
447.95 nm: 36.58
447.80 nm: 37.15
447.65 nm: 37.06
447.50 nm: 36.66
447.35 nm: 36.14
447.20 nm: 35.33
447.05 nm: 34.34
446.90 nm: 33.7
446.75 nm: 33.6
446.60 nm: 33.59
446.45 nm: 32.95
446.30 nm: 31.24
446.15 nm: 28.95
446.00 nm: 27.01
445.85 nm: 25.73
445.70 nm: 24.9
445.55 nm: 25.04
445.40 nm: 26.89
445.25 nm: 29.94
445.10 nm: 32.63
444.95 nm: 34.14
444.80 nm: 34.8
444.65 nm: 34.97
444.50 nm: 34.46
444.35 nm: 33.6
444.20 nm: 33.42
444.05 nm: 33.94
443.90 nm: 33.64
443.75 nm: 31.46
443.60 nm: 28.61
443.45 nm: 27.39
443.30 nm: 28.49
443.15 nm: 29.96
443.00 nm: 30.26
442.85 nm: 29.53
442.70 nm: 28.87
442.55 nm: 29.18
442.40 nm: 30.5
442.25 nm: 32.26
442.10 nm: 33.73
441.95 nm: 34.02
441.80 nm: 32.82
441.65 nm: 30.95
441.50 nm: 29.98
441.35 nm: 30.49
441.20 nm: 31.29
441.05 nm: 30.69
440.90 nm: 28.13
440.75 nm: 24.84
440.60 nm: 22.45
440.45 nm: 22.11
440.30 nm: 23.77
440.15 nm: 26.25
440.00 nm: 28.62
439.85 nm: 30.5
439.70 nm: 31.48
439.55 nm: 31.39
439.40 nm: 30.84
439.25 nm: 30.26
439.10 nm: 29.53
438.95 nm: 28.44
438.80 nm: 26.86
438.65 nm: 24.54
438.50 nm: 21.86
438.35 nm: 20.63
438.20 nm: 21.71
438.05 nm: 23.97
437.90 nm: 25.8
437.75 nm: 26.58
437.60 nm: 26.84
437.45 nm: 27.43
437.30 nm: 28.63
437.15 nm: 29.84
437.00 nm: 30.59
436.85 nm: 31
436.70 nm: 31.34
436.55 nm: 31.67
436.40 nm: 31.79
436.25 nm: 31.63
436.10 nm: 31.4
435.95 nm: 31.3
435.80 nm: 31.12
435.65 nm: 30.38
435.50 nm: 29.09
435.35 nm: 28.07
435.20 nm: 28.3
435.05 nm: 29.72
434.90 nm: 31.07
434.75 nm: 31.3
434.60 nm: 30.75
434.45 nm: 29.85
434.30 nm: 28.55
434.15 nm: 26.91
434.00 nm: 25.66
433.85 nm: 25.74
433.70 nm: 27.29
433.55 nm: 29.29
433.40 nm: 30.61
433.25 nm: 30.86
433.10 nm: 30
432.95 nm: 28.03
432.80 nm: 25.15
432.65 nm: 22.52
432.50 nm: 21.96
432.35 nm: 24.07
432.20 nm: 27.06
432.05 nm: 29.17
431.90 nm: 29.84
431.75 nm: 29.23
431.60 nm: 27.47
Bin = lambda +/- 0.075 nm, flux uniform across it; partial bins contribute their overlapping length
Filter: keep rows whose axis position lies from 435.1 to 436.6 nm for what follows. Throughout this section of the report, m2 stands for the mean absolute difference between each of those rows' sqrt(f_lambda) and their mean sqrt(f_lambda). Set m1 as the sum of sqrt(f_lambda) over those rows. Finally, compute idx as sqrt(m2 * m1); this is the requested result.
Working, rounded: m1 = 55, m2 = 0.111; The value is 2.5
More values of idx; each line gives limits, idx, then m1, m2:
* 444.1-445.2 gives 1.5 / 41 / 0.058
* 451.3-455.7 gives 6.1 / 174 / 0.211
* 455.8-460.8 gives 4.2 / 209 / 0.085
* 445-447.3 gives 4.9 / 83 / 0.296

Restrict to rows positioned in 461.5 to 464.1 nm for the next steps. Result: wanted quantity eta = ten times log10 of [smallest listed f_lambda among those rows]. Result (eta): 16.0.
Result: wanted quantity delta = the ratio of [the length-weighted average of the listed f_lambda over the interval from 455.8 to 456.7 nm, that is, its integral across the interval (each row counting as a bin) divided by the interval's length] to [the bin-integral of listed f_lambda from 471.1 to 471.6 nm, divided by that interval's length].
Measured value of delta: 1.0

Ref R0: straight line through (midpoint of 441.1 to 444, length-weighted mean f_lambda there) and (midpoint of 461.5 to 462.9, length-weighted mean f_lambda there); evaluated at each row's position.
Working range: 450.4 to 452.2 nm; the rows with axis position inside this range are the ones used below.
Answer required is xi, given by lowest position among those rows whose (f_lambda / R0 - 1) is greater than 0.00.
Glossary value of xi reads 450.50 nm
